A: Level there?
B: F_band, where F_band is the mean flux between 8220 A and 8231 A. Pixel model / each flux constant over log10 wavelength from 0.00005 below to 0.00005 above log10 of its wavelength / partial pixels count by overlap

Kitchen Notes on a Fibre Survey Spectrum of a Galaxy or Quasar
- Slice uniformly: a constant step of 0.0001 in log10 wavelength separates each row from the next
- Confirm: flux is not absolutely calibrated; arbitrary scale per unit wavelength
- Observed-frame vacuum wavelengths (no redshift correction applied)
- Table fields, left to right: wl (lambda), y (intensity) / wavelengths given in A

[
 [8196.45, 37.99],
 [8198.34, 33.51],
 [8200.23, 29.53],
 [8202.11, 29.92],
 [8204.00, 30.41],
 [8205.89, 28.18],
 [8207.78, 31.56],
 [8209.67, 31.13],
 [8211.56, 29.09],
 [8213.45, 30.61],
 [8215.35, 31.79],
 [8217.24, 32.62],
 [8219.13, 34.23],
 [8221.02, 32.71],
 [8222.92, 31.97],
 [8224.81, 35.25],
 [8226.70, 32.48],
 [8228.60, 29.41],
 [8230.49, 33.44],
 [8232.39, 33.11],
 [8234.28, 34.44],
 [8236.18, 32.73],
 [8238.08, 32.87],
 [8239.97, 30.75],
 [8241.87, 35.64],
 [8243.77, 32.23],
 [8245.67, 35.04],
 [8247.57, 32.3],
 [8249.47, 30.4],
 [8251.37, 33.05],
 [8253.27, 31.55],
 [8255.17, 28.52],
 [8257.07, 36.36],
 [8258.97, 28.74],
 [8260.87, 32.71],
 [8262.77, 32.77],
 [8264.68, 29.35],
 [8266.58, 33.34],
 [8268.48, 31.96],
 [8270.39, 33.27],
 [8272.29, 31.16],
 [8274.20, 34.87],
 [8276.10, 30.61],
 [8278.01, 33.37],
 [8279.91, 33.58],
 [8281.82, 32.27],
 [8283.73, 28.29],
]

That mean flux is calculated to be 32.5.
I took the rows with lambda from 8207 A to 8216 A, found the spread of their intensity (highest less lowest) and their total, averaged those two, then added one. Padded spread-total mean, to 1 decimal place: 79.4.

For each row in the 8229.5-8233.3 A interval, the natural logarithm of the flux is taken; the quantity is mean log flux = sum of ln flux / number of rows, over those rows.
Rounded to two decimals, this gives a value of 3.50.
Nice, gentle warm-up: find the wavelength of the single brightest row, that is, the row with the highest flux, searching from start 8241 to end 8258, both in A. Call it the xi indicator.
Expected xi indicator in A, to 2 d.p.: 8257.07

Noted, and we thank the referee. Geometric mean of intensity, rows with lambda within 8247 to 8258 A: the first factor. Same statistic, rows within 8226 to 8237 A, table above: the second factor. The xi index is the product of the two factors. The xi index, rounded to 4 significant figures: 1040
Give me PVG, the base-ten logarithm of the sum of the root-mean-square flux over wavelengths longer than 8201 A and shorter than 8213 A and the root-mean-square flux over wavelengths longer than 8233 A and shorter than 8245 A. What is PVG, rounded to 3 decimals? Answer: 1.801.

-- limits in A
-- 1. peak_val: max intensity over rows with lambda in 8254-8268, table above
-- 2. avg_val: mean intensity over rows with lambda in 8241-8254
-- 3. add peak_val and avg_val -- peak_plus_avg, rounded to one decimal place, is 69.2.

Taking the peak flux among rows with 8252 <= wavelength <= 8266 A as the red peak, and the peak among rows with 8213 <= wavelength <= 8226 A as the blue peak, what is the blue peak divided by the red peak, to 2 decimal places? 0.97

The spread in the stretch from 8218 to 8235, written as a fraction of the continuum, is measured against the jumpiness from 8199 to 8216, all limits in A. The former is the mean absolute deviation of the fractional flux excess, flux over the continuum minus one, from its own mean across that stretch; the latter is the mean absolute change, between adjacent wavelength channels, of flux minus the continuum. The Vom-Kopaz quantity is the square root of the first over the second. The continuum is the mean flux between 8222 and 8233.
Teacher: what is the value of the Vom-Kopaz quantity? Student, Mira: 0.16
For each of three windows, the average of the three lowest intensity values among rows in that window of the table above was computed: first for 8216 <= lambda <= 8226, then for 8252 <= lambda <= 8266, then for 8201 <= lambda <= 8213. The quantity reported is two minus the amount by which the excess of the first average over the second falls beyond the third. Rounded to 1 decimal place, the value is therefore 27.5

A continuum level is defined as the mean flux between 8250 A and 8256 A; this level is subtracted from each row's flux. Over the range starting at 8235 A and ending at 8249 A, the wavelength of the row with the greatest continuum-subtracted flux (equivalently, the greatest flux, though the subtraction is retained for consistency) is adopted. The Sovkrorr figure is 8241.87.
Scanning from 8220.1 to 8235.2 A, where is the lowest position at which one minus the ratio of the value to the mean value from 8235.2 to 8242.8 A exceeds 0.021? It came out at 8222.92 A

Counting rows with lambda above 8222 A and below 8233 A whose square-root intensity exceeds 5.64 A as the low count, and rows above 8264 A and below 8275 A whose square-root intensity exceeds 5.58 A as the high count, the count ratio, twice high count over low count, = 2.0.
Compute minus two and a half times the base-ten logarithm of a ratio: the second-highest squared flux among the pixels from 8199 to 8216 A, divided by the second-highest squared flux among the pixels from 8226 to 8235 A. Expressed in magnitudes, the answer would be 0.13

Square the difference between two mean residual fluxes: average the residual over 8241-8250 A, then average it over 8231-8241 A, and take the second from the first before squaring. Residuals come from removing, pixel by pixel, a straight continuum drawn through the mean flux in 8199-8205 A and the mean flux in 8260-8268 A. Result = 0.0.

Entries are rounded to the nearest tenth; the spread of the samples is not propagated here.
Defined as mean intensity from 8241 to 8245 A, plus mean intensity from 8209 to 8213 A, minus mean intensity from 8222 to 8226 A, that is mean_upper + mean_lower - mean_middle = 30.4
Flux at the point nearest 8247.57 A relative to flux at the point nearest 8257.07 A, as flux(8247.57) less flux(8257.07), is -4.1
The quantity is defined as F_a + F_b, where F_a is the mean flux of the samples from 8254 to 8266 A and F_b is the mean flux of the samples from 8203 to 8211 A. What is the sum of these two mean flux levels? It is 61.7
